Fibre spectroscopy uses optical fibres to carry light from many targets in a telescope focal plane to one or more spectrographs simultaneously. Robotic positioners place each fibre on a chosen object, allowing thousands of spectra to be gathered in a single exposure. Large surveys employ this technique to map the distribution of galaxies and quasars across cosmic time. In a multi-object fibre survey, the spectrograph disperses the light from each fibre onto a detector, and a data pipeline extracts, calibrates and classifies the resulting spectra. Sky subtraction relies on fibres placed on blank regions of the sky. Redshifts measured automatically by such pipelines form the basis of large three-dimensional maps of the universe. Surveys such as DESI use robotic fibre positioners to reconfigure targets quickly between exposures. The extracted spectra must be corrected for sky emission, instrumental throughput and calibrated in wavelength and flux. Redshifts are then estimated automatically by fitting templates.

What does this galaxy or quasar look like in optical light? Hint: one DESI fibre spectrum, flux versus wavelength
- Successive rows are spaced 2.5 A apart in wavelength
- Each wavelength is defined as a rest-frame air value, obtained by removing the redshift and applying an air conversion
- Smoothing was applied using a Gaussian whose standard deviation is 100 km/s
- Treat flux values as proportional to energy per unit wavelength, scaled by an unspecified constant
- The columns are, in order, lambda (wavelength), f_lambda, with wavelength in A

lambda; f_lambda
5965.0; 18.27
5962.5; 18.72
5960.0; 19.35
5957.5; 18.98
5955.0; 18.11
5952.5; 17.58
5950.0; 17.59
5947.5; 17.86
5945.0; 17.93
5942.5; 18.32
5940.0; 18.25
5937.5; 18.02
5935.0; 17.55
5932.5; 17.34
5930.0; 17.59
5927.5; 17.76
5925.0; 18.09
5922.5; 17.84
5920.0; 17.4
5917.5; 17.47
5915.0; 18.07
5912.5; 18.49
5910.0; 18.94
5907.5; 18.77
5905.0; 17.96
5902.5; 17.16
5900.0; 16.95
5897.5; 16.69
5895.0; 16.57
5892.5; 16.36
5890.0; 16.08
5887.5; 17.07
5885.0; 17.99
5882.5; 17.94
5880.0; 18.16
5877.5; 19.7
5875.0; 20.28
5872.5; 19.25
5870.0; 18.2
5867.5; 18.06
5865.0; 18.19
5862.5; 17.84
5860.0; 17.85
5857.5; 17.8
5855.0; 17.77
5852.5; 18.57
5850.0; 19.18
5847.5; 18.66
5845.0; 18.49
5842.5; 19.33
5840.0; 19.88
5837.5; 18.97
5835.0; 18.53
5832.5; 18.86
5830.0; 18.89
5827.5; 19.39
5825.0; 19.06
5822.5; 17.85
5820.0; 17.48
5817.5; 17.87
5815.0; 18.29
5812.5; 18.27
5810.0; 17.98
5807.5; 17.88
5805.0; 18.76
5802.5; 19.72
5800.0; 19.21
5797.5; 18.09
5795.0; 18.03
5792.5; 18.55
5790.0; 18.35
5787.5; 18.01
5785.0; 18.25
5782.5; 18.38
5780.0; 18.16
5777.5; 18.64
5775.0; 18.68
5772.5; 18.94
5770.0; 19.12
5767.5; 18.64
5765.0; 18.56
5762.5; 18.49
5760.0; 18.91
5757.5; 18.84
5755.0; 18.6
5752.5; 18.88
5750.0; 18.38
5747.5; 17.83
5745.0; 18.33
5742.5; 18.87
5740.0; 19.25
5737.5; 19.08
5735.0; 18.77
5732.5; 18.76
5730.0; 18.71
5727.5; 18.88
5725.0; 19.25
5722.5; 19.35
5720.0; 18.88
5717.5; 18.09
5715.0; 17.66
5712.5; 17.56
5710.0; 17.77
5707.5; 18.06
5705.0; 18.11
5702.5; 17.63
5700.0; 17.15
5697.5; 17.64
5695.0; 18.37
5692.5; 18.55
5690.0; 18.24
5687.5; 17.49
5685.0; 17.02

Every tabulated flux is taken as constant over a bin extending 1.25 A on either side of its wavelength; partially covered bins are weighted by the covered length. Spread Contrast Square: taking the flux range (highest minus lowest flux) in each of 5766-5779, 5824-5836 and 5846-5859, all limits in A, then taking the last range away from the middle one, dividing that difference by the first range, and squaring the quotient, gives 1.3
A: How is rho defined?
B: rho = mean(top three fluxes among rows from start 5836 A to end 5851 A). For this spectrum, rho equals 19.5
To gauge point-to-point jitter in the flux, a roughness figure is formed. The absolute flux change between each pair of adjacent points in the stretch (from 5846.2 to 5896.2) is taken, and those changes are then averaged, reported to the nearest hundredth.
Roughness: 0.50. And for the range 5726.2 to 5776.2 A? 0.28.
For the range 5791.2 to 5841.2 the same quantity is 0.49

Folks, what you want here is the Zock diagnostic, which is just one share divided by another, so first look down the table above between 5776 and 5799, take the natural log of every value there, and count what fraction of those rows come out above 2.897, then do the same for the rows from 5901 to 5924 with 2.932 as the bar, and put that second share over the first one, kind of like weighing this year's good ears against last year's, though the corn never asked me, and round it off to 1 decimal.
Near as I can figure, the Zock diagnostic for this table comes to 0.3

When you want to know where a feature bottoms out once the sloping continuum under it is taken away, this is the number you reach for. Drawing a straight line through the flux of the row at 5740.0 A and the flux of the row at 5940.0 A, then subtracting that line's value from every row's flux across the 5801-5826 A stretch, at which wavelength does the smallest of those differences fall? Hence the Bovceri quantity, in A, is 5820.0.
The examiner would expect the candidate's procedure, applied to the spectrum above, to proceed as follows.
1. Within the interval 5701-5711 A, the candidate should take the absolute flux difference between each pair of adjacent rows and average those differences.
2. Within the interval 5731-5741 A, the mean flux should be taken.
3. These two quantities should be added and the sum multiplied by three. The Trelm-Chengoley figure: 57.7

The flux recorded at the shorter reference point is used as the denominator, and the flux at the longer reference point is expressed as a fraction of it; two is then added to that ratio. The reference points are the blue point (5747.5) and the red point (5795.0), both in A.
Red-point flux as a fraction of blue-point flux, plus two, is 3.01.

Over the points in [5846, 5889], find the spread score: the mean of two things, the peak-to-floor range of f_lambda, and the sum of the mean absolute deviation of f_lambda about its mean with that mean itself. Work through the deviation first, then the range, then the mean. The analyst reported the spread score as 11.1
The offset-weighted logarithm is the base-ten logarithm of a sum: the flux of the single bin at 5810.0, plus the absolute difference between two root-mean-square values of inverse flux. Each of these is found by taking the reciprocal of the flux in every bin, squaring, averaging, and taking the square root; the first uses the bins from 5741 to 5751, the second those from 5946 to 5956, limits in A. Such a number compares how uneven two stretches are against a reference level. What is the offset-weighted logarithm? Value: 1.25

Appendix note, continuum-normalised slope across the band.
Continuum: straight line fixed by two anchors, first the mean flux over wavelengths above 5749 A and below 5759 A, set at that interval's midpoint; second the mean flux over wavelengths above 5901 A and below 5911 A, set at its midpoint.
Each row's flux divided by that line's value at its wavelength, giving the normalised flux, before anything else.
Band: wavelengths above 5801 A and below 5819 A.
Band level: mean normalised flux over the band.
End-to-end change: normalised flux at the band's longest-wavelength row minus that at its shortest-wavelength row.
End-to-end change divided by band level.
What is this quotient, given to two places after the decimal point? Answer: -0.10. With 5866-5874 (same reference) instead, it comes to 0.07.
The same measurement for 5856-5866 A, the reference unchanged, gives 0.02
